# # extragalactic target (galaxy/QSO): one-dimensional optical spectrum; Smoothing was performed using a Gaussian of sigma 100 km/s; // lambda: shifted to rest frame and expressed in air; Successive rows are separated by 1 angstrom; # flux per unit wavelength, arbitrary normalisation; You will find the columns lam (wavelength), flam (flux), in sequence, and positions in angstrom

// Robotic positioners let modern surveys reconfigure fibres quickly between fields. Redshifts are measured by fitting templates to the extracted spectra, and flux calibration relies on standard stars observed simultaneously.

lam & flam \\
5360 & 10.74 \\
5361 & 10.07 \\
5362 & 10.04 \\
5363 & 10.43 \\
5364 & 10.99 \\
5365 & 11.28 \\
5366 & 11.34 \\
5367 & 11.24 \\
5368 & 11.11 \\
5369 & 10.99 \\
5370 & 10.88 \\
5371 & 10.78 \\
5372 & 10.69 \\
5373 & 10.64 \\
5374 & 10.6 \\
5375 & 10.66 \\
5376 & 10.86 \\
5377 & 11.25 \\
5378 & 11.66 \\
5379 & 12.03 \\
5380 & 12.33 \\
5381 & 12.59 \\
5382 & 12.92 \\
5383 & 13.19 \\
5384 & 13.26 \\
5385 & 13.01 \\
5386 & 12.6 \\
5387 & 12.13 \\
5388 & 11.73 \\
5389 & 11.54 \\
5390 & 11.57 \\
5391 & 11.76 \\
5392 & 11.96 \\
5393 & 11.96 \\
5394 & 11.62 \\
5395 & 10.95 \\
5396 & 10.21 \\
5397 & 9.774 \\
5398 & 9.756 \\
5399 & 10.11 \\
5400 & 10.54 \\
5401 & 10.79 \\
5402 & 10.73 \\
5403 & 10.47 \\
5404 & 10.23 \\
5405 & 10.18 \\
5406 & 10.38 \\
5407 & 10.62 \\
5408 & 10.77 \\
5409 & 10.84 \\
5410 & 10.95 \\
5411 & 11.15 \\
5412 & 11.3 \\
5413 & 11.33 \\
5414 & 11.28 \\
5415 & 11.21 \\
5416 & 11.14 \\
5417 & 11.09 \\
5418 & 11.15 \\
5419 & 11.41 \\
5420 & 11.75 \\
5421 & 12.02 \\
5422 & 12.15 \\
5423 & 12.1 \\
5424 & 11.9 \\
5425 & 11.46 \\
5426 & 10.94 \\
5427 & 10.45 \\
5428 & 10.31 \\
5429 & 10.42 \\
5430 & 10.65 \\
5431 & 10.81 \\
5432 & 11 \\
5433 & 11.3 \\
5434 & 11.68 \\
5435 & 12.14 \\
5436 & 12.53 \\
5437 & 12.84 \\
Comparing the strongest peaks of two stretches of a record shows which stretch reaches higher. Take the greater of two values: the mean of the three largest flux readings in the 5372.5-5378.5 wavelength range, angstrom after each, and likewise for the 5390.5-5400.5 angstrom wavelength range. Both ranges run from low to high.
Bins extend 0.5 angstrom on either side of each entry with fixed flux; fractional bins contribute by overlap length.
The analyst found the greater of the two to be 11.9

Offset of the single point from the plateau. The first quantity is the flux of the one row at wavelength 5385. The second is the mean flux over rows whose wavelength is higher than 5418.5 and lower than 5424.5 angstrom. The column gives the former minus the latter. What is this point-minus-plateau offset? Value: 1.1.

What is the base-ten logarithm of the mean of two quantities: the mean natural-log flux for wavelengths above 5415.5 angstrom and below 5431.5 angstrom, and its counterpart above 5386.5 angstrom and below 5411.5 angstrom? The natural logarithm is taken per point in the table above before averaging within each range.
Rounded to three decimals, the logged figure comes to 0.381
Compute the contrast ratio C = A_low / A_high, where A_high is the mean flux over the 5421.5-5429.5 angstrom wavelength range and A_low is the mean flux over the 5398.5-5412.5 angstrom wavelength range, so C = 0.95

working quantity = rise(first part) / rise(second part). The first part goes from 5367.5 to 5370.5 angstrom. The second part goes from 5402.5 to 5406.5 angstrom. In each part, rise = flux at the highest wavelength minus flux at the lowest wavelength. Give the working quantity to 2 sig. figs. 2.6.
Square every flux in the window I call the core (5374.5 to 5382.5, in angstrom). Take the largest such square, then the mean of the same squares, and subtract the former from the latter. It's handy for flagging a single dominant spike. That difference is -27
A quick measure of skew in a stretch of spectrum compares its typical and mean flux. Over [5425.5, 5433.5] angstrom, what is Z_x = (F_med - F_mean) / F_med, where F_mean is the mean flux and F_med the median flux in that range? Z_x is 0.000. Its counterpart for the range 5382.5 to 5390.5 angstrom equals -0.001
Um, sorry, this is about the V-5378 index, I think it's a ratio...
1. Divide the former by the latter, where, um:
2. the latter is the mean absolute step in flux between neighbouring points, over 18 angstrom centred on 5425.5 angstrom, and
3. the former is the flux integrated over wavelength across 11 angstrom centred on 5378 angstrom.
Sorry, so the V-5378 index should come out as 513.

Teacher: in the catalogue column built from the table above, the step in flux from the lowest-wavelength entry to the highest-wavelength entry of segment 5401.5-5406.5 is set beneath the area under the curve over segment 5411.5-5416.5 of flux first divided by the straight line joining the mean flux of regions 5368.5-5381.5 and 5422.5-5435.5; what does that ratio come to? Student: -14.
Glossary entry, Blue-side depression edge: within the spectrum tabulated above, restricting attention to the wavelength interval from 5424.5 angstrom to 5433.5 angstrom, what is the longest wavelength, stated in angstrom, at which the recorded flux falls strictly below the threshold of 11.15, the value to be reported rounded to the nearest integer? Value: 5432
